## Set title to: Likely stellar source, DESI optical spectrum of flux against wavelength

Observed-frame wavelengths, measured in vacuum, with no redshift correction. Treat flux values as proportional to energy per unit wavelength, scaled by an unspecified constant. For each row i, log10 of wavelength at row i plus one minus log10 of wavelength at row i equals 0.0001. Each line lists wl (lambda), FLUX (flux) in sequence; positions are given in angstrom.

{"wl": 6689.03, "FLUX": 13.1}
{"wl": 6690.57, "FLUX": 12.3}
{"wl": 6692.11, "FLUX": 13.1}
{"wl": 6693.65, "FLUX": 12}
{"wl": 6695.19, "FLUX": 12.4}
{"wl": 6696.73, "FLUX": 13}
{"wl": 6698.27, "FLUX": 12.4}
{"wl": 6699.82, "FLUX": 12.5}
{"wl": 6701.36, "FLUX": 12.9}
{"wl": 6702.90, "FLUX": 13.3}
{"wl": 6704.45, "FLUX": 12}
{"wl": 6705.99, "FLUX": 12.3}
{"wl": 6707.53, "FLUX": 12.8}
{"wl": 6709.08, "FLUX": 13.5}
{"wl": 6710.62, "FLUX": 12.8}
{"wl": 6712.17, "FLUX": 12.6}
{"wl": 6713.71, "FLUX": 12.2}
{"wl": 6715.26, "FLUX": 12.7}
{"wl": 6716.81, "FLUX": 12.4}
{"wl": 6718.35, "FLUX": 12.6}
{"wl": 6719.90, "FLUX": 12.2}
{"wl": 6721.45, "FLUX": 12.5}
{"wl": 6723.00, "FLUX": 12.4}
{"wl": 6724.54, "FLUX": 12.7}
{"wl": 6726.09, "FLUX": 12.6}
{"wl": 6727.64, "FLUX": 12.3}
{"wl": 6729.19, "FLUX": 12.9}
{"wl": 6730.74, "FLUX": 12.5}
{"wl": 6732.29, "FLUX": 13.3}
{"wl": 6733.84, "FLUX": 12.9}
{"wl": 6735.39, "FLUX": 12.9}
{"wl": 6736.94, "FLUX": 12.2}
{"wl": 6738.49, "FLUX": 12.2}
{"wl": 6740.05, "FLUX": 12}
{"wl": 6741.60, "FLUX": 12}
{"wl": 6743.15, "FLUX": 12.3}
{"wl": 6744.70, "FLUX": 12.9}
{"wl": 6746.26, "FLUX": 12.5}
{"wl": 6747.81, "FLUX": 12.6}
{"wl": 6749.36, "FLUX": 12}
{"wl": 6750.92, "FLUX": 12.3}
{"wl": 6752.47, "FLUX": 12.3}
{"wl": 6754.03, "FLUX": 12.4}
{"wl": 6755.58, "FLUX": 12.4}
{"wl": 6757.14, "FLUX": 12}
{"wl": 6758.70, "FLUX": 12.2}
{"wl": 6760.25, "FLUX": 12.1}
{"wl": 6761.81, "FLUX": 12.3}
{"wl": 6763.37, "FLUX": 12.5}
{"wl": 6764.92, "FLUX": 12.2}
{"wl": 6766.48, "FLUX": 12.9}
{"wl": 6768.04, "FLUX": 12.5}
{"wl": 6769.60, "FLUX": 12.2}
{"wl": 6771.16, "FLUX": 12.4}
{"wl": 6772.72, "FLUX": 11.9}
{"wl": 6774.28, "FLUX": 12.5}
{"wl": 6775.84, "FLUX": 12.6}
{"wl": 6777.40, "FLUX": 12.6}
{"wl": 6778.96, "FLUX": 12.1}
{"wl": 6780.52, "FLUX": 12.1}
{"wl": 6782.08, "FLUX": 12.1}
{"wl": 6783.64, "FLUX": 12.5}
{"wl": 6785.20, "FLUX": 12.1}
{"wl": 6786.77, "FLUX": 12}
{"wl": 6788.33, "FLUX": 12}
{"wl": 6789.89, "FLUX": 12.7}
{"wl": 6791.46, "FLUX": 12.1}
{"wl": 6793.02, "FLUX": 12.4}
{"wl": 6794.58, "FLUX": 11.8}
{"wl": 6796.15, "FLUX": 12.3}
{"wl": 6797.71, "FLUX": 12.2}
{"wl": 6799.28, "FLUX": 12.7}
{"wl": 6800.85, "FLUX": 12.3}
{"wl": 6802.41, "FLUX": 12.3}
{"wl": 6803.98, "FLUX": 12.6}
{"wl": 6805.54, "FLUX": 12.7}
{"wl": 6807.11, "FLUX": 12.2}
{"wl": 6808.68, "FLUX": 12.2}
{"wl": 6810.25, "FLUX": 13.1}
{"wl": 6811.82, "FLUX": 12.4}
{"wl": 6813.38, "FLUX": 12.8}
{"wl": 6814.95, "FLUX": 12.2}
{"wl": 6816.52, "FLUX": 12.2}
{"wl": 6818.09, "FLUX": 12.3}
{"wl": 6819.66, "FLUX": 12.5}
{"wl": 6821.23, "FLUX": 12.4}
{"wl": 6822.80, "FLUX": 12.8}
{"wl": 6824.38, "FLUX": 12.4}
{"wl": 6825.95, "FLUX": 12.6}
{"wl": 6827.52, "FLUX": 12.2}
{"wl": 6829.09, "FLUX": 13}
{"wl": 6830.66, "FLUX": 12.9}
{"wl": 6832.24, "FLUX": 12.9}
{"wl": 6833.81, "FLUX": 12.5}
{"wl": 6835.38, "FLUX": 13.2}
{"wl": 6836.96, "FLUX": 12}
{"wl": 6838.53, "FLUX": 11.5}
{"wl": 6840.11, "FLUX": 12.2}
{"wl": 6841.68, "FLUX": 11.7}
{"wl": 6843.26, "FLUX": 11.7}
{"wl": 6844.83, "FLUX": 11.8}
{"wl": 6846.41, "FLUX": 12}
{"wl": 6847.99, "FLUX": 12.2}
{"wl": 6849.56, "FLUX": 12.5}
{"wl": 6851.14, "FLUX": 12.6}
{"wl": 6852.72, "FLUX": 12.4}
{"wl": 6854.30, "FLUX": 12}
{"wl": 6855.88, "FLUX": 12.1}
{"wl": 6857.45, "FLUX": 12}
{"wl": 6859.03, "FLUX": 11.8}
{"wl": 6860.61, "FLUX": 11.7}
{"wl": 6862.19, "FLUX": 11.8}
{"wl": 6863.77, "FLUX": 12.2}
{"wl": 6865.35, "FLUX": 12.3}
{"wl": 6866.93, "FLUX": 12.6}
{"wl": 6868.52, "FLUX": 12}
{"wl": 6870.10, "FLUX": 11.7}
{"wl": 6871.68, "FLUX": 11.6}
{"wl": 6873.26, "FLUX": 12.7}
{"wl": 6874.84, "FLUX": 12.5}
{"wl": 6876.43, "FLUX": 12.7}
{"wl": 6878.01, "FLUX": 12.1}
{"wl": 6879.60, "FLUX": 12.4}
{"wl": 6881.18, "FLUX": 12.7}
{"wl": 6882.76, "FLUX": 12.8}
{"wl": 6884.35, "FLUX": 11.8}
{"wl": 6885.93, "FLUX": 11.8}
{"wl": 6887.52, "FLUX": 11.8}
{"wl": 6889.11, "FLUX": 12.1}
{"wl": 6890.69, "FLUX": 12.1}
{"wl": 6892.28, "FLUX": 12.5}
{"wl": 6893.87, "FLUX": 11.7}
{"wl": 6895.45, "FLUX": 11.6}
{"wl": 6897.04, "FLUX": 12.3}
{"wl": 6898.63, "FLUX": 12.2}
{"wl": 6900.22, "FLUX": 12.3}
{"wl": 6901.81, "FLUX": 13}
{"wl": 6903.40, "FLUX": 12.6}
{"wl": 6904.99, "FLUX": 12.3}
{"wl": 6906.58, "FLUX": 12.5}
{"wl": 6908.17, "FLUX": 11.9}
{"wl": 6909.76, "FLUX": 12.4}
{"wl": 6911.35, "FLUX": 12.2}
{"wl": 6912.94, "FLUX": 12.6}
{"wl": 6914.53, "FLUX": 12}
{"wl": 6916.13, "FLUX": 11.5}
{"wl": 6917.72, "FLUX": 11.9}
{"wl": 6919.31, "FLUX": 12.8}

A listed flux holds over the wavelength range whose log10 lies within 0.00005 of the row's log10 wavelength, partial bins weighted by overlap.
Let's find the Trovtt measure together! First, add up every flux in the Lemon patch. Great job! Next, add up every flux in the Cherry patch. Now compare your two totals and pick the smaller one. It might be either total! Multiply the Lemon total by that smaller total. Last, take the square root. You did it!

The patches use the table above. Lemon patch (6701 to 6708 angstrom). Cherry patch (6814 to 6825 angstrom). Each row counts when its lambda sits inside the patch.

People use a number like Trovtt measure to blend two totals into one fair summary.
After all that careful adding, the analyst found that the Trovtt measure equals 63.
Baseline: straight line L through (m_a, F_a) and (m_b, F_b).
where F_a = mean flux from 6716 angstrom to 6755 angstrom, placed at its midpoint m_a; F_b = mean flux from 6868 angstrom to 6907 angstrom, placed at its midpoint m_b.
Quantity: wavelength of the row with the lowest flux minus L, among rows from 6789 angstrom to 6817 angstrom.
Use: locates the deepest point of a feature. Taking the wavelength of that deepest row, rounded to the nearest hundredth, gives 6794.58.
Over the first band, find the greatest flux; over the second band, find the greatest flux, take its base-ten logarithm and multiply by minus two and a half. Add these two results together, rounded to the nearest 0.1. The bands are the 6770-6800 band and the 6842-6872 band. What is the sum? 9.9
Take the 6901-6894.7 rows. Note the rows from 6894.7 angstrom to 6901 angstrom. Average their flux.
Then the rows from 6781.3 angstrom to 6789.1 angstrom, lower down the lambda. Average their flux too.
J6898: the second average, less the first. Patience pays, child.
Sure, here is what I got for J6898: 0.0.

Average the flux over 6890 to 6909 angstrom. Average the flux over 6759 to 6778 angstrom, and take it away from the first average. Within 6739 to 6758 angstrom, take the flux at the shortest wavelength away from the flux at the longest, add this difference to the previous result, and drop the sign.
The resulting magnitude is 0.14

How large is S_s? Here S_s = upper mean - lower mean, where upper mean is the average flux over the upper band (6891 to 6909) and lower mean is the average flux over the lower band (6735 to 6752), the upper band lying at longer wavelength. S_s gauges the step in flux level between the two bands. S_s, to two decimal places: -0.09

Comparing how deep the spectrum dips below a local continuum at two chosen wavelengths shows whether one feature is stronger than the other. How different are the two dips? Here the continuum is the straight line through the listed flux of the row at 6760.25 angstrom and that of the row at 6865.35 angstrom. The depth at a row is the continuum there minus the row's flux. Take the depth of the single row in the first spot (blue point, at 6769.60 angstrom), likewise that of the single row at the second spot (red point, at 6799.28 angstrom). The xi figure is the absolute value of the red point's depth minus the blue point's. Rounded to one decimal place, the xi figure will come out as 0.4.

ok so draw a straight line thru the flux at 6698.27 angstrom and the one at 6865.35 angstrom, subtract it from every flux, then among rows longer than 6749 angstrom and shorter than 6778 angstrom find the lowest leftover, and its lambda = 6772.72 angstrom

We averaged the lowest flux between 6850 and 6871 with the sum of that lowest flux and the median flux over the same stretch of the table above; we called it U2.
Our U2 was 17.7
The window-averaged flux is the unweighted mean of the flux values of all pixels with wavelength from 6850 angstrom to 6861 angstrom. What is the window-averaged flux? 12.1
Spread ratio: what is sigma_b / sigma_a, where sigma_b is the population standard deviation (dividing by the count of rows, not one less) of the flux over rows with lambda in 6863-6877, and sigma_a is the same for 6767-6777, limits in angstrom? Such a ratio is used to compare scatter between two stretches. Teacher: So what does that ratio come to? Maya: 1.7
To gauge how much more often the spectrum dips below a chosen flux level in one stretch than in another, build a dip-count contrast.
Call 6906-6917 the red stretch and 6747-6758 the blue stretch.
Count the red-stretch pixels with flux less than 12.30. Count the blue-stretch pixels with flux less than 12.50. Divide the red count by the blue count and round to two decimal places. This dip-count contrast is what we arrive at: 0.67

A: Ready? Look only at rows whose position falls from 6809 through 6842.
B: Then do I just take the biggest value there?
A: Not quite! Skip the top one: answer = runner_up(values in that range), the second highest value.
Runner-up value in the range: 13.1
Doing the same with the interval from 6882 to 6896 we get 12.5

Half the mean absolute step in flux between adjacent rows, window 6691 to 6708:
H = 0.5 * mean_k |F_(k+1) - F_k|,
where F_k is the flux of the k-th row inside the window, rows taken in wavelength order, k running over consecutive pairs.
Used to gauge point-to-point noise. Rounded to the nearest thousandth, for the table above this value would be 0.285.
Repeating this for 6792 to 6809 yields 0.150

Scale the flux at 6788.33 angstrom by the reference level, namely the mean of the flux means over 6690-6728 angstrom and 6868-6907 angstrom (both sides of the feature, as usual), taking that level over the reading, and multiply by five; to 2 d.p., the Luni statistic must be 5.17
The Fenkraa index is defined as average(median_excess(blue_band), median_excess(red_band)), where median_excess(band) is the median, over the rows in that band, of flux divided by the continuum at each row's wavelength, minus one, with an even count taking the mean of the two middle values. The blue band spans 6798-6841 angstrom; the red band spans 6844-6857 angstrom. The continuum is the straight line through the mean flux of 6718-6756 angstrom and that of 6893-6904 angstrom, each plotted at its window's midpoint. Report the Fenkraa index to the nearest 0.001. -0.004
